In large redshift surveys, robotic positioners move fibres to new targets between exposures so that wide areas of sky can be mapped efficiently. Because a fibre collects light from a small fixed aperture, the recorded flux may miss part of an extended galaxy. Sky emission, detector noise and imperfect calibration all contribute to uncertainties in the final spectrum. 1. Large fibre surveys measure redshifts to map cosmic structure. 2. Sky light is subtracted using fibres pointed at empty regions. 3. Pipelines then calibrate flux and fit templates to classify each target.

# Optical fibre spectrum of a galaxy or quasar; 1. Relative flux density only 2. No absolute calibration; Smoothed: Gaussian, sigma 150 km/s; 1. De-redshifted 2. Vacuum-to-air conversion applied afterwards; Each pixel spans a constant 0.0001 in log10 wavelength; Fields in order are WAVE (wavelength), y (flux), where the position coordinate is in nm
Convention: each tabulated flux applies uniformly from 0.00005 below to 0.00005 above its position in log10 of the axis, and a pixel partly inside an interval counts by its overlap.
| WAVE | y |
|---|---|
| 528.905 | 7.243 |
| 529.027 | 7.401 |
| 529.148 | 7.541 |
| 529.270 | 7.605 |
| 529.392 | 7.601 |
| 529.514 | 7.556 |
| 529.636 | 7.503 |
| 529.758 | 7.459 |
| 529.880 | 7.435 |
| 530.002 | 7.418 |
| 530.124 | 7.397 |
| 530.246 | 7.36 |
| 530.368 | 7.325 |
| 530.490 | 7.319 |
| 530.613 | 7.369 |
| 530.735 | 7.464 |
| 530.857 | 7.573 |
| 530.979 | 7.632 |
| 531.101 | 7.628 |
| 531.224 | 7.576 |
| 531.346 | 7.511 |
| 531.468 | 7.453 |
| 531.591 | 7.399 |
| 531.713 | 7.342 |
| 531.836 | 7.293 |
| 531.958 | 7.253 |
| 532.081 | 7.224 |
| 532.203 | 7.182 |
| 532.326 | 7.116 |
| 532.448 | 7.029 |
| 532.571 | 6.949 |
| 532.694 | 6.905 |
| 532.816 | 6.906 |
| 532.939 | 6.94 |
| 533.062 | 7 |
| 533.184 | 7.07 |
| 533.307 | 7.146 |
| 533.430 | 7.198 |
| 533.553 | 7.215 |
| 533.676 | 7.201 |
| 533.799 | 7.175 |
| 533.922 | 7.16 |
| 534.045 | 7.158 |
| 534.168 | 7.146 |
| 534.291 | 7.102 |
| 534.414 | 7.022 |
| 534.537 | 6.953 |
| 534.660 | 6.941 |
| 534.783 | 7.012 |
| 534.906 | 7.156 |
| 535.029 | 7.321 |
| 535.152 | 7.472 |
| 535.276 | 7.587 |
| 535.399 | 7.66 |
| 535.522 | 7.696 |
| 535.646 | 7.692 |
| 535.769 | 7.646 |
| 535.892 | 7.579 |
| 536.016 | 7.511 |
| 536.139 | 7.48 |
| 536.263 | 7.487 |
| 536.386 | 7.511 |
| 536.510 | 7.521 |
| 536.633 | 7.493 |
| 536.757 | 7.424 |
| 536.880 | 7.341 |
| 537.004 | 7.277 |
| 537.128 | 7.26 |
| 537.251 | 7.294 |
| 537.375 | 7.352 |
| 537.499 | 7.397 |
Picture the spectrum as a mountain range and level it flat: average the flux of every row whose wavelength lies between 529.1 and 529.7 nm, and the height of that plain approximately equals 7.56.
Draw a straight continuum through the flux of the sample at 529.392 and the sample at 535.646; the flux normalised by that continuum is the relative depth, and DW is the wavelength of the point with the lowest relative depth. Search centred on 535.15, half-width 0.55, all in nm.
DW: 534.660 nm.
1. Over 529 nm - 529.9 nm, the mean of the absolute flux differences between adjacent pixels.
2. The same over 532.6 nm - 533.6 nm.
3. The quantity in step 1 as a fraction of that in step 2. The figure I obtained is 1.21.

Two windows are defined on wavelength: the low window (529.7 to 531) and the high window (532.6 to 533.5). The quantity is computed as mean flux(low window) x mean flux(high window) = 52.2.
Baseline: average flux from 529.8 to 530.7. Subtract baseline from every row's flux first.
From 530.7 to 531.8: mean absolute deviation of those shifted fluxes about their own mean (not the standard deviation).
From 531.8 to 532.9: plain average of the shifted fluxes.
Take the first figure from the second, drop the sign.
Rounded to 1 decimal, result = 0.4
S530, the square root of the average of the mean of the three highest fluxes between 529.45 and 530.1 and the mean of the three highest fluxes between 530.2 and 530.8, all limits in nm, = 2.73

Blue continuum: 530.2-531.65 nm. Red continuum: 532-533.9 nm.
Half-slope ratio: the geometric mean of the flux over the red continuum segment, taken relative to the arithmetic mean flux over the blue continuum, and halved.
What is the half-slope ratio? 0.47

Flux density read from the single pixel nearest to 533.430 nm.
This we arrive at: 7.198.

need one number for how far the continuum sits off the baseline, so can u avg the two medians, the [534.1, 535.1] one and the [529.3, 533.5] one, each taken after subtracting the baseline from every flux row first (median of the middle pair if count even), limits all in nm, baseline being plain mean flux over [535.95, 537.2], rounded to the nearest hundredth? -0.22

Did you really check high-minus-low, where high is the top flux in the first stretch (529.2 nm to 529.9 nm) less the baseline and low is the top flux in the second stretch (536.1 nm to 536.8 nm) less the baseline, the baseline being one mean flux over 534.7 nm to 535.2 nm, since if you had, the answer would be 0.1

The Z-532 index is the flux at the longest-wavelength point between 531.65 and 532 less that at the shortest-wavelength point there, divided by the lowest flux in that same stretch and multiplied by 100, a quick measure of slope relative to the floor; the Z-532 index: -1.2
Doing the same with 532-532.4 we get -1.5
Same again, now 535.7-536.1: -1.8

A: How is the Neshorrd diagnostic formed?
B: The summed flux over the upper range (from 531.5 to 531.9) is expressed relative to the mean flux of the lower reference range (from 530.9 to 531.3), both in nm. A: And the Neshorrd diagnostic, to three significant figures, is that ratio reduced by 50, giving -47.1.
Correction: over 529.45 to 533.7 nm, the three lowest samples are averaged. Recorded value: 6.92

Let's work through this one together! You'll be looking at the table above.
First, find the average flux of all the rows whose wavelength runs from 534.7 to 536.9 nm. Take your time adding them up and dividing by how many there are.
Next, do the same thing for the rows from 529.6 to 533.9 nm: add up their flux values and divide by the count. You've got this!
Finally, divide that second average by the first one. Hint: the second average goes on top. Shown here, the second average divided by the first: 0.97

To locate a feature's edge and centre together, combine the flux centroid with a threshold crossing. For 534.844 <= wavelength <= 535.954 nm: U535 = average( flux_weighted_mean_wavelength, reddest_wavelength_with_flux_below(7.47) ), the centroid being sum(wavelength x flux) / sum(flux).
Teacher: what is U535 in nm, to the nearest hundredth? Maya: 535.22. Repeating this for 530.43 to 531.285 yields 530.80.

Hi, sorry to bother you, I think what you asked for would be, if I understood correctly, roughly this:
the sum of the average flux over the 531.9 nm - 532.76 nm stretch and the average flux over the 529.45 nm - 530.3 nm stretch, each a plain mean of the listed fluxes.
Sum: 14.5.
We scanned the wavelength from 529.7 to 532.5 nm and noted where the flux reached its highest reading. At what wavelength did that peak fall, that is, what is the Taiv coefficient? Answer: 530.979 nm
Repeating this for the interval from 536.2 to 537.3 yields 536.510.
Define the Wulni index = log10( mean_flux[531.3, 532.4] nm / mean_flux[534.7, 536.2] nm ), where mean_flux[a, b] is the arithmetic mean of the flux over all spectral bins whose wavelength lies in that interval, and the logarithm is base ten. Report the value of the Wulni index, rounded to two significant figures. -0.010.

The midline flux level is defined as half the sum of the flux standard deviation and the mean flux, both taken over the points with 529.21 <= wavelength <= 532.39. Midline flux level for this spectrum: 3.78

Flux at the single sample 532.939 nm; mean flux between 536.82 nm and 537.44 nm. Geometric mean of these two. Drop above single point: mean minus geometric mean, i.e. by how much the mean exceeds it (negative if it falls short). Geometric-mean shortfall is 0.18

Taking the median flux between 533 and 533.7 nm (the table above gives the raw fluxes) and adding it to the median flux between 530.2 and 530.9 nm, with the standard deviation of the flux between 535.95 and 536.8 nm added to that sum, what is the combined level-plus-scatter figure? 14.6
